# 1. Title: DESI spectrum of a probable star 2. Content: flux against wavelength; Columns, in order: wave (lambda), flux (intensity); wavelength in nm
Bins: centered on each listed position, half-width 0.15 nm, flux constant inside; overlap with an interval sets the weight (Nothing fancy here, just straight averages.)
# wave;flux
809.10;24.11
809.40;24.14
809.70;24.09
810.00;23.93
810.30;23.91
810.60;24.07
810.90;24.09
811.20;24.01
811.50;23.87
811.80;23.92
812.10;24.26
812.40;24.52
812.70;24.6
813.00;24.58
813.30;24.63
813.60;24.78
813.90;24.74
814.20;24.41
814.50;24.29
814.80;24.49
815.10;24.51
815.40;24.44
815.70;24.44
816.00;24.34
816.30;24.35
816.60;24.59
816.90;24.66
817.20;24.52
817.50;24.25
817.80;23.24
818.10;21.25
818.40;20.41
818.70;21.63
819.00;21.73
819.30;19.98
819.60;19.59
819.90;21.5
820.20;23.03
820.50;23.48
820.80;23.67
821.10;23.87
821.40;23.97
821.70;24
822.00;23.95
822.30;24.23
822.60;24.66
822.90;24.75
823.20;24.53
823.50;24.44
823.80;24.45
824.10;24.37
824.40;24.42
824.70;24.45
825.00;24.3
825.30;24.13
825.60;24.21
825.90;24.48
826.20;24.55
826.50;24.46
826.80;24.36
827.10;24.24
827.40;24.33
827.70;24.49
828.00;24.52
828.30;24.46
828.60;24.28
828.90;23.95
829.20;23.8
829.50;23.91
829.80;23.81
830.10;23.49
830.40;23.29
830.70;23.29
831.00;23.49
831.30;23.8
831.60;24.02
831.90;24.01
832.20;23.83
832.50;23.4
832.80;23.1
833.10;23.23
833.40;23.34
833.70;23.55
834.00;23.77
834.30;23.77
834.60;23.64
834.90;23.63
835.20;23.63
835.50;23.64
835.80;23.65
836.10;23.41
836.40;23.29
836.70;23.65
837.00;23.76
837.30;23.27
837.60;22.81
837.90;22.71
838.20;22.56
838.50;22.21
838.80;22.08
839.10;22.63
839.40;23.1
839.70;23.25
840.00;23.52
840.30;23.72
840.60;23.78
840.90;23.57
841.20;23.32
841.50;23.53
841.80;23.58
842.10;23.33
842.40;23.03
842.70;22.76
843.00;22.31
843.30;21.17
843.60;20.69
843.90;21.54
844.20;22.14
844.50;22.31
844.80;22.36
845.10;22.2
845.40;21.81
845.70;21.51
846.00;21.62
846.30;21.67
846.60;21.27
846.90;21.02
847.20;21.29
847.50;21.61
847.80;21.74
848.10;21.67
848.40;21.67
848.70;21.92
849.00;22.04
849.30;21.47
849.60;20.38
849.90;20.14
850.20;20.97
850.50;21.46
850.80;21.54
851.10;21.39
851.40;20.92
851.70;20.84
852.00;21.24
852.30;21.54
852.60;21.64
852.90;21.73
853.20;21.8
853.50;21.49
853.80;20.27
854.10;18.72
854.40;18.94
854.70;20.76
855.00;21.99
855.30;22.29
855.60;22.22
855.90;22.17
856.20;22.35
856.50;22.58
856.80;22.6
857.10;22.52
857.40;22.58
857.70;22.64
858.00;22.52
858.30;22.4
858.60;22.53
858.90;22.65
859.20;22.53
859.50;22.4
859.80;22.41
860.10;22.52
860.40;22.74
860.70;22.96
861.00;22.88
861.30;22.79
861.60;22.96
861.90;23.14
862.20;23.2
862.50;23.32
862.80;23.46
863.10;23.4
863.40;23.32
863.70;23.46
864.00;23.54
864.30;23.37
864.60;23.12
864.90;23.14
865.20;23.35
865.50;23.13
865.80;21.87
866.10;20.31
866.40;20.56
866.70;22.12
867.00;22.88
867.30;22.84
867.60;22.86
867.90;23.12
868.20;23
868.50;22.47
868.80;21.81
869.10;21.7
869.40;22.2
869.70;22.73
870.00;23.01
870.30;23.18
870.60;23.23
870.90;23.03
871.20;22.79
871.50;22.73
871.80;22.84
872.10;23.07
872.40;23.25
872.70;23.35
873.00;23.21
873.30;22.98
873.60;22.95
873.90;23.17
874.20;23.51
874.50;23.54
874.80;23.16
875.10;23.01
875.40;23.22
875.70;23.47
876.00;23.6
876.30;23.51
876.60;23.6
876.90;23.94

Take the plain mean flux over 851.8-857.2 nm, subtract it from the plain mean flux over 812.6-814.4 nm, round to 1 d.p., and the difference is 3.1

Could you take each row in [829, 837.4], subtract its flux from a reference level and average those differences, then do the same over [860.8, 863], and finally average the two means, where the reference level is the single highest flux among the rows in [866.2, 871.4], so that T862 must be -0.12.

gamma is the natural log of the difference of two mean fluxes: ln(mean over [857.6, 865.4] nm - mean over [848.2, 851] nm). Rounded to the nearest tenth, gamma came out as 0.5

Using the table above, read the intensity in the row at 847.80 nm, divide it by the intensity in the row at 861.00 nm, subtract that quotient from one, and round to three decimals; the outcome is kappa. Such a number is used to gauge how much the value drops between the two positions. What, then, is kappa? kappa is 0.050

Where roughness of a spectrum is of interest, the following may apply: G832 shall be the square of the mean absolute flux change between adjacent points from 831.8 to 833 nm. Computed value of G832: 0.09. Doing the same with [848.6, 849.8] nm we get 0.35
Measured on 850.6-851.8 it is 0.05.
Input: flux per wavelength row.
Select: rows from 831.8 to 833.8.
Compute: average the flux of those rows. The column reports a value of 23.5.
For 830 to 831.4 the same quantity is 23.5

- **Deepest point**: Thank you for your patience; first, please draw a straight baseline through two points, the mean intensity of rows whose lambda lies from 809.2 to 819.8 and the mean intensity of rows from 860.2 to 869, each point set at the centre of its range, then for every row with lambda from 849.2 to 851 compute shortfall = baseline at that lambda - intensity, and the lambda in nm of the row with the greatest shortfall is 849.90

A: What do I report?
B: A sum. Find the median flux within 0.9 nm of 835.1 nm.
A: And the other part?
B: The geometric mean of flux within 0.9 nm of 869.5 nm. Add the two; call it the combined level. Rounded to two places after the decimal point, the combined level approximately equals 46.07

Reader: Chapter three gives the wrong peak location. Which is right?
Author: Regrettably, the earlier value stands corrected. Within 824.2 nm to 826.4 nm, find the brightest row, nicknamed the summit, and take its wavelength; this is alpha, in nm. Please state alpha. 826.20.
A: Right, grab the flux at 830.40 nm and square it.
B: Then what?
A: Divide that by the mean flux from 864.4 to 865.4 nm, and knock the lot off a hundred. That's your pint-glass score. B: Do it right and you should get 76.6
